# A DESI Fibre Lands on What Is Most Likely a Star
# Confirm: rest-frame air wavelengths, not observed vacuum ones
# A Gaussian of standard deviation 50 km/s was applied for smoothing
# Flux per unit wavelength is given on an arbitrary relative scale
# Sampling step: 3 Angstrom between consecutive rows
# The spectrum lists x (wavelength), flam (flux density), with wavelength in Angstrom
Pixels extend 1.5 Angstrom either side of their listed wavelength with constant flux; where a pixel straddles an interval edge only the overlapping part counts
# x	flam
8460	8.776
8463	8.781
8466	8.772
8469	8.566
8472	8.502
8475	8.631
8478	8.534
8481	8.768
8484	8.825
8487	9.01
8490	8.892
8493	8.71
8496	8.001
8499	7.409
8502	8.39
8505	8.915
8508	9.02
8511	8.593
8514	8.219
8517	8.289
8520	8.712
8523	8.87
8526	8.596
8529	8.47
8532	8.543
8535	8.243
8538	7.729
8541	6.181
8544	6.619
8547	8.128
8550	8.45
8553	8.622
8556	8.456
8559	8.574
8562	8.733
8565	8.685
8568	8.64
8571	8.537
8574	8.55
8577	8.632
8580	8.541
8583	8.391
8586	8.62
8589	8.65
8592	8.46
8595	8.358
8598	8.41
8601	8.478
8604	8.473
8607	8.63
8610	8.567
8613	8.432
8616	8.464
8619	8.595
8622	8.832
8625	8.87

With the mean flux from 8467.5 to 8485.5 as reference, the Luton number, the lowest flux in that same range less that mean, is -0.14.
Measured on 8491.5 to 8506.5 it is -0.88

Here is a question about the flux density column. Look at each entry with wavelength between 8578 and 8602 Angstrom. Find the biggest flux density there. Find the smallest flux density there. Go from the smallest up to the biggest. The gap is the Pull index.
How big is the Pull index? 0.29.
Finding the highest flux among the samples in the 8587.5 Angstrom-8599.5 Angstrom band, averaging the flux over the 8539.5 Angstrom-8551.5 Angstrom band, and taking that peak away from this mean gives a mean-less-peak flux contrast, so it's -1.31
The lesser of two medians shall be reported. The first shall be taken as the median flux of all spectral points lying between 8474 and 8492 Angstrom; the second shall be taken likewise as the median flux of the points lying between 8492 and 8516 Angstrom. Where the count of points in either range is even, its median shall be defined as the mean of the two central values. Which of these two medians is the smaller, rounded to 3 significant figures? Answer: 8.49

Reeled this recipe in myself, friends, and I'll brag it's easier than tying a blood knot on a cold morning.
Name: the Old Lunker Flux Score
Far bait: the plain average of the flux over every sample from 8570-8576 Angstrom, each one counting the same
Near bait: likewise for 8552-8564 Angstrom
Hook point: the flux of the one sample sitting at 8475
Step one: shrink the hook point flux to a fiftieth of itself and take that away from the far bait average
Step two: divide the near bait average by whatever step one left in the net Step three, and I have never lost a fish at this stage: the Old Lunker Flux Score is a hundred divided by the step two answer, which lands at 97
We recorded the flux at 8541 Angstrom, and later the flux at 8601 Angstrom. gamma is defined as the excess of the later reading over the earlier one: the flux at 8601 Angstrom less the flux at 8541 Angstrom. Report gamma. 2.3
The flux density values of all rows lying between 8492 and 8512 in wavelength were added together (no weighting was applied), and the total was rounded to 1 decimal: 59.0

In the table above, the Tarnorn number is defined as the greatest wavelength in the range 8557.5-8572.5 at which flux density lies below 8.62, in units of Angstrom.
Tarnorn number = 8571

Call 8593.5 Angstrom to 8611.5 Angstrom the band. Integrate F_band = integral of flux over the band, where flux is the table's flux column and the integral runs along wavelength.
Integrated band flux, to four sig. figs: 152.7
